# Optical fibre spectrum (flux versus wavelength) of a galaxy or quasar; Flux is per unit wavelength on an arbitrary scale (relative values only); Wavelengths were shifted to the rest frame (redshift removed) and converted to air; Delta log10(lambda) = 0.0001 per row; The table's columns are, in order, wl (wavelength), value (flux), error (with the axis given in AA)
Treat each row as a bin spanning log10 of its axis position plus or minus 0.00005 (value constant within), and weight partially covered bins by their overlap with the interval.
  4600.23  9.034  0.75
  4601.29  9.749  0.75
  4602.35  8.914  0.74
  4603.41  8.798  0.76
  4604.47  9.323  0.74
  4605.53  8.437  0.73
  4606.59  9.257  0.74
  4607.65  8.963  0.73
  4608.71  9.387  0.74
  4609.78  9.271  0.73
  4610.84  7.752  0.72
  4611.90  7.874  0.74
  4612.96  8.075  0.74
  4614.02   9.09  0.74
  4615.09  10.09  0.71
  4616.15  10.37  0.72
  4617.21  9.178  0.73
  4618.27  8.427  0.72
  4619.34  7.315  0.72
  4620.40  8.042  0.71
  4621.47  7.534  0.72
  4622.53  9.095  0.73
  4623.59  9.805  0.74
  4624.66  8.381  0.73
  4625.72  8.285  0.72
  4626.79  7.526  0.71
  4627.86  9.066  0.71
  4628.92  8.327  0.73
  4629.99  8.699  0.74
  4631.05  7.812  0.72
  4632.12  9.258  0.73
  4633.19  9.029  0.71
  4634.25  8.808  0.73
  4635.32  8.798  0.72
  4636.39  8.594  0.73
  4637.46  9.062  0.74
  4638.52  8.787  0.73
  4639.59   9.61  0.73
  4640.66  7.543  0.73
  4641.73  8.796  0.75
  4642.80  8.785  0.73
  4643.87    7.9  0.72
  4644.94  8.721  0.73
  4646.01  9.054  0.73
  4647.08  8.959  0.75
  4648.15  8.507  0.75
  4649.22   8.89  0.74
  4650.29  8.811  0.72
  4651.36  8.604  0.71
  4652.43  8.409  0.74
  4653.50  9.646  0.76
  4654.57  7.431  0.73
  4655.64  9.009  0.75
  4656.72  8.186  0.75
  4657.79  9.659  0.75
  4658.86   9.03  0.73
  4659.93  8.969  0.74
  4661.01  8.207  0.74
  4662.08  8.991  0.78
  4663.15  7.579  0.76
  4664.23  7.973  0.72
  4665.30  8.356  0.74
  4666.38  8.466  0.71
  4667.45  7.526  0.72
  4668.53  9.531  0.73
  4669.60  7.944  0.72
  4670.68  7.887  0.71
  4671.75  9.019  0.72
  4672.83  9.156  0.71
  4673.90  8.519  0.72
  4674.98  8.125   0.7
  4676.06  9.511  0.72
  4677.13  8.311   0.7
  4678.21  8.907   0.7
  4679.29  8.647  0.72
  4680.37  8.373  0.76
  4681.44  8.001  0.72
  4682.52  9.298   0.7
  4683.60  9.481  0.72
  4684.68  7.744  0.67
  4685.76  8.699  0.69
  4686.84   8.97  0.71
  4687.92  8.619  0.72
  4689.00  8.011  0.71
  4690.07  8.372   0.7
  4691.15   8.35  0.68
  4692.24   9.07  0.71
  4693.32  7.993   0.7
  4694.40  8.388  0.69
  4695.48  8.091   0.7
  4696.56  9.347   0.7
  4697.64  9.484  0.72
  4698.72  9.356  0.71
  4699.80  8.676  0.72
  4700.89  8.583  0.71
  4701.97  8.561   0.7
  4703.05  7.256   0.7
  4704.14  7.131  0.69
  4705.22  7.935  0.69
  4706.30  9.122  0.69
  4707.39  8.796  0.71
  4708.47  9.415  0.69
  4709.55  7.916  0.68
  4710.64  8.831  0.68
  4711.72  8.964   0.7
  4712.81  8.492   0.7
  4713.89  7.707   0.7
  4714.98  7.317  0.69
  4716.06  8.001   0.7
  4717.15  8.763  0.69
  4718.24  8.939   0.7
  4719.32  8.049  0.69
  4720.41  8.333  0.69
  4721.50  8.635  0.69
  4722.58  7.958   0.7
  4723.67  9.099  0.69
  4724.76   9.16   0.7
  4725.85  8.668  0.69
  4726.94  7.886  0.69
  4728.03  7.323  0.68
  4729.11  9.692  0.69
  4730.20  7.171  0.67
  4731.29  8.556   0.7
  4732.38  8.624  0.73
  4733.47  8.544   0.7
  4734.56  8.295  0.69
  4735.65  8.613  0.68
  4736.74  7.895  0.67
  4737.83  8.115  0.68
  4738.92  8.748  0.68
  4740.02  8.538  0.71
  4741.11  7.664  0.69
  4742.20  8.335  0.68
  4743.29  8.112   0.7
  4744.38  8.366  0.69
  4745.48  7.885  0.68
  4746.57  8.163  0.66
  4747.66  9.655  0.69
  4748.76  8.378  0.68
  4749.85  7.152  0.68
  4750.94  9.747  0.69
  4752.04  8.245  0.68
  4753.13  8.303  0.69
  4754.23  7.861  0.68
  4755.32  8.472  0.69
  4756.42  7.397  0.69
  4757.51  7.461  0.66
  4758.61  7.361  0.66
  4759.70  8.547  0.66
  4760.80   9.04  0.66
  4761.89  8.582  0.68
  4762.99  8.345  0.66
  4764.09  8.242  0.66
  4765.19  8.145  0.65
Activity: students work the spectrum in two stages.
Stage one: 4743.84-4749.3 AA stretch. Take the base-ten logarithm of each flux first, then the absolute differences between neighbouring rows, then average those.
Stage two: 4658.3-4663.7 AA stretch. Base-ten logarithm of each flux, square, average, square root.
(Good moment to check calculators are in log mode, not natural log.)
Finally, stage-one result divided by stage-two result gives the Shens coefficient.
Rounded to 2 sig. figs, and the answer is 0.047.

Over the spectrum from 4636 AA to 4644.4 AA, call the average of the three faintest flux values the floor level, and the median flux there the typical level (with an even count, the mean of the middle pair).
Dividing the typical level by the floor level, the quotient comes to 1.10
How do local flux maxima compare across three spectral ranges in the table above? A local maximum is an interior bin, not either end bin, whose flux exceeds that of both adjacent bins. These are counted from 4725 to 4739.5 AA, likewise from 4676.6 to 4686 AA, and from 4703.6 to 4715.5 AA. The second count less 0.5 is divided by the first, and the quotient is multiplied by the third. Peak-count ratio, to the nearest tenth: 1.5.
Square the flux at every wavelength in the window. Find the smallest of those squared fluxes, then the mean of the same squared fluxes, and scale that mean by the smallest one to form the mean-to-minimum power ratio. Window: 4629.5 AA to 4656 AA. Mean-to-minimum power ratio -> 1.38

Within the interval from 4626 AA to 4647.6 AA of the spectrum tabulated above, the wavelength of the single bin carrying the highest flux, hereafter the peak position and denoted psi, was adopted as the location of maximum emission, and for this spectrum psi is 4639.59 AA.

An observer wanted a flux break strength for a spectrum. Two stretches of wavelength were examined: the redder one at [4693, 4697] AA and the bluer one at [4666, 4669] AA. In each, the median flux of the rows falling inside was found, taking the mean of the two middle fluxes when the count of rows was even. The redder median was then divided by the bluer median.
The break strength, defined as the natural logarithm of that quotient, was -0.027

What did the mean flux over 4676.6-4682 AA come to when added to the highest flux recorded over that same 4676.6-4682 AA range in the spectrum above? 17.35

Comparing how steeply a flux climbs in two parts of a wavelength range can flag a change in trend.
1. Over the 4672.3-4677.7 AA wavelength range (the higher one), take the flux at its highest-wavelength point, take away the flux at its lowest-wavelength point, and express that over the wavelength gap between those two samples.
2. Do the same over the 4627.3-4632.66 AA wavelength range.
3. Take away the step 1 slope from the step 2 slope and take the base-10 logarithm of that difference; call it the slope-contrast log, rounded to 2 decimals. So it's -0.62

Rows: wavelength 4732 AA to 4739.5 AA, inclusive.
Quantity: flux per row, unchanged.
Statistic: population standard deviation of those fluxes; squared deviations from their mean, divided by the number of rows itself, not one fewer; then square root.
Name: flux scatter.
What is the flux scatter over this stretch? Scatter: 0.3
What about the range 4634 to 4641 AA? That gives 0.6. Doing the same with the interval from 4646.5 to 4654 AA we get 0.4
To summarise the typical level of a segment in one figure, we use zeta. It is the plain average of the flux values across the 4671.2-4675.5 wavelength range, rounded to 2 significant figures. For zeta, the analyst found 8.7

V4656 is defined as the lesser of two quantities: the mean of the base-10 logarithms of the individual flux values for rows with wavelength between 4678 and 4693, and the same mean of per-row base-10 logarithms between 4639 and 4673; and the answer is 0.933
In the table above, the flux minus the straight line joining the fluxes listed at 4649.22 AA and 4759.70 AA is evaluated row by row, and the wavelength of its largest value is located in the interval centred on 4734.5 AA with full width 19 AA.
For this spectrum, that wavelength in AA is 4729.11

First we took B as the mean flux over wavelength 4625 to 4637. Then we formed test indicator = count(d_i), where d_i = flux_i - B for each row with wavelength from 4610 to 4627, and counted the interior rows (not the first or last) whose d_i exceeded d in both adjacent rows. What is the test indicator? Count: 3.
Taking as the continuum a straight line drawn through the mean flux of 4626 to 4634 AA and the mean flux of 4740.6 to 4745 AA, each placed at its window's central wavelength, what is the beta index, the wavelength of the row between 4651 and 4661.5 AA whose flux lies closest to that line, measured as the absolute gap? 4652.43 AA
